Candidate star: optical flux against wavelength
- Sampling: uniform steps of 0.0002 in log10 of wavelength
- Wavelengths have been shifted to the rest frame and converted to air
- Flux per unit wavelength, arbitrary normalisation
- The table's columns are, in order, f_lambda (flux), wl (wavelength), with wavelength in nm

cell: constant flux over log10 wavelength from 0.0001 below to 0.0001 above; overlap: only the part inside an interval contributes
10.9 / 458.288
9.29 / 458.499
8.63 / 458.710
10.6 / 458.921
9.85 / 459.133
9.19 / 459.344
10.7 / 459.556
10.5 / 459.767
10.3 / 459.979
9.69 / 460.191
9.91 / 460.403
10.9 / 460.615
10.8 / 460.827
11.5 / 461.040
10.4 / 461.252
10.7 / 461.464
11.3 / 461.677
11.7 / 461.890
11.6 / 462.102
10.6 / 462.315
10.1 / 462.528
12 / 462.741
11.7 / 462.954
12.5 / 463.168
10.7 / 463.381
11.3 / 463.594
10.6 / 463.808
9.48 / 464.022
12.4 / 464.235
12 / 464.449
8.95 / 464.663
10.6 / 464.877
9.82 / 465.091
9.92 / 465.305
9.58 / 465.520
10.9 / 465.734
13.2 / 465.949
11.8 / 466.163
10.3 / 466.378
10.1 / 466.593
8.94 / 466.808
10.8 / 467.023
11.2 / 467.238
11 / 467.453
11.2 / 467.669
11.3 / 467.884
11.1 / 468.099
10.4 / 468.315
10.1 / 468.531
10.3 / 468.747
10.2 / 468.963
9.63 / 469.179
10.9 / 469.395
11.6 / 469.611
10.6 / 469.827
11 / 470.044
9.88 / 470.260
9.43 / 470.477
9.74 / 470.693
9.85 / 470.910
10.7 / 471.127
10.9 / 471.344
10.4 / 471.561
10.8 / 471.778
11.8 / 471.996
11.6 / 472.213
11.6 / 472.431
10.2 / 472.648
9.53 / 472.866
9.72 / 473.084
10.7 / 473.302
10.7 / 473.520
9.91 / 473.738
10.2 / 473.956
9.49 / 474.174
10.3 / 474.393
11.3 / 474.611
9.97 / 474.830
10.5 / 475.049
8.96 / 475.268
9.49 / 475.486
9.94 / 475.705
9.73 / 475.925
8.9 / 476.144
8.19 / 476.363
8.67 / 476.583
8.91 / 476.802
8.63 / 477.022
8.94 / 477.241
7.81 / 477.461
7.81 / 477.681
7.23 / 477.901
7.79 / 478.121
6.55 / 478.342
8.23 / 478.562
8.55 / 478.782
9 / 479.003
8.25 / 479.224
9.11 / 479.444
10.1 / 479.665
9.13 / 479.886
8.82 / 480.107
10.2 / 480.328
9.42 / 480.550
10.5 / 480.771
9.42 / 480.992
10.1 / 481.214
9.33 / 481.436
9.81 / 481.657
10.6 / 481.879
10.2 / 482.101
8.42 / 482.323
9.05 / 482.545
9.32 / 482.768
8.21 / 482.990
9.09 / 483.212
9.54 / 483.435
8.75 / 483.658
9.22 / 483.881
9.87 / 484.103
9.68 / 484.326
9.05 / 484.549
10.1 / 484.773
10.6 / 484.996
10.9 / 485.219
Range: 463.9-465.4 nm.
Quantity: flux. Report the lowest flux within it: 8.95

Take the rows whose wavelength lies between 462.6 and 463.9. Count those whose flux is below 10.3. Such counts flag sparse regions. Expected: 0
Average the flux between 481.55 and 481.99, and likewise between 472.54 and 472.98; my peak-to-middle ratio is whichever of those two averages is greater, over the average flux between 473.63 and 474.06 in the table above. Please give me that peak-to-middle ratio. 1.01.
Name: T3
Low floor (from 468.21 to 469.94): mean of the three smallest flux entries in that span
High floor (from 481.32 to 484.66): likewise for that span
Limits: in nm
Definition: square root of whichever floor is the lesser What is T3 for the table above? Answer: 2.91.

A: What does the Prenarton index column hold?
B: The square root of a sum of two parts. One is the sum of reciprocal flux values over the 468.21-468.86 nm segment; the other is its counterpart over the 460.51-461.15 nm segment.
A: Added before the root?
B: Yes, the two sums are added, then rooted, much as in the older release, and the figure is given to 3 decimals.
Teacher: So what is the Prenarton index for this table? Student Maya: 0.751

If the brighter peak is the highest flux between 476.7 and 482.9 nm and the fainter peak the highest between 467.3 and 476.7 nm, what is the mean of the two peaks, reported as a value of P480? 11.2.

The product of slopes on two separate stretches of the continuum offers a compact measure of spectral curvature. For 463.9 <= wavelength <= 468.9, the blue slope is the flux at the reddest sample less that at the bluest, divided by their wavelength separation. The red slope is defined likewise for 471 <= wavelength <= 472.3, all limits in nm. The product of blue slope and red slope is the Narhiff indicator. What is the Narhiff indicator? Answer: 0.14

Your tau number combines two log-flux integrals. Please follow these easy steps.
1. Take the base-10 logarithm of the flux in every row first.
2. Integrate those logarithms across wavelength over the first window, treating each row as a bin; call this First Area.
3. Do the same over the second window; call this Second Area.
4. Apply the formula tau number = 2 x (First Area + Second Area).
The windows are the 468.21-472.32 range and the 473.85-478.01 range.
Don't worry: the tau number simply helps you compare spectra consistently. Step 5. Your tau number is 16.4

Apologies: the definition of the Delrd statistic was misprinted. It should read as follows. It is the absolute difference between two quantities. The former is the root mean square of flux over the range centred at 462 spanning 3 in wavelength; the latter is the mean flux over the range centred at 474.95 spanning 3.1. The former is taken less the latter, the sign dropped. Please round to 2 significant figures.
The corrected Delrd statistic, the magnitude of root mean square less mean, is 1.4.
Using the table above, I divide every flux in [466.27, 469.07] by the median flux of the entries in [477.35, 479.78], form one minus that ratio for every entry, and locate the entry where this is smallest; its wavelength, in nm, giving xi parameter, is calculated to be 467.884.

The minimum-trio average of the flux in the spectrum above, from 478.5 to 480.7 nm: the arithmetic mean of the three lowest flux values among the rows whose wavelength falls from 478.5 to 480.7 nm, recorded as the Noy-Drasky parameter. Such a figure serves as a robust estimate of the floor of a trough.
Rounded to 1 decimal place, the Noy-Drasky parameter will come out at 8.3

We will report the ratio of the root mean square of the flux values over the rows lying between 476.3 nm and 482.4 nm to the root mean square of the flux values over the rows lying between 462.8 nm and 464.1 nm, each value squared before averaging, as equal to 0.81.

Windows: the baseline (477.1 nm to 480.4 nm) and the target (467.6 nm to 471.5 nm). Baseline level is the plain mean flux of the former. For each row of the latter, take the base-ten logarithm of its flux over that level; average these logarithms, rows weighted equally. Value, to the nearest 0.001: 0.091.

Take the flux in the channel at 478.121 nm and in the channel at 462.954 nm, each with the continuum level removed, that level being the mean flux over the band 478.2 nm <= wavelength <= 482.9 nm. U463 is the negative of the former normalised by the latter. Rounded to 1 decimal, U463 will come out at 0.6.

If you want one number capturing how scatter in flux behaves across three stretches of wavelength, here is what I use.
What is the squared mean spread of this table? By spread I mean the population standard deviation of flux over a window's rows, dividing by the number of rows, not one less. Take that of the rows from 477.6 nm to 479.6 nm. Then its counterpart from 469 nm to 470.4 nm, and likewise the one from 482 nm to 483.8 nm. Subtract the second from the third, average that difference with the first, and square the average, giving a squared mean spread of 0.12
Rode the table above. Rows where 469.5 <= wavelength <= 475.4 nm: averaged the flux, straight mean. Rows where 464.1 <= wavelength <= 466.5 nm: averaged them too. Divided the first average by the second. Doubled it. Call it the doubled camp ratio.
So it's 1.92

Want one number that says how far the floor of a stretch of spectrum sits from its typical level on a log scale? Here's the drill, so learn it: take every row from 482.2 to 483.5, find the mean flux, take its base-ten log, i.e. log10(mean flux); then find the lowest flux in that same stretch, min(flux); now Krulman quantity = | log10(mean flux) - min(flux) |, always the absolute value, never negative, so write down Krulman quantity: 7.3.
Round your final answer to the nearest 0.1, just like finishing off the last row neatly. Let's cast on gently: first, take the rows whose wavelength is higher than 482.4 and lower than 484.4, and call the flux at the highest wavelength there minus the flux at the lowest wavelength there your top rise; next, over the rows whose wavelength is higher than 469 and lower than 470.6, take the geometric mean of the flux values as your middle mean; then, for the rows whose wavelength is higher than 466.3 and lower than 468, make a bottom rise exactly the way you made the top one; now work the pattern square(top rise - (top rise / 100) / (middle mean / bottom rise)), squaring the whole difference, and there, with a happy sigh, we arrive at 0.4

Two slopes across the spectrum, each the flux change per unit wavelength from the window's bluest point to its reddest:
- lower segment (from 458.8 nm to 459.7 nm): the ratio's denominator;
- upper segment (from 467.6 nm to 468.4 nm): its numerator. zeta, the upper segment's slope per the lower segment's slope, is -7.86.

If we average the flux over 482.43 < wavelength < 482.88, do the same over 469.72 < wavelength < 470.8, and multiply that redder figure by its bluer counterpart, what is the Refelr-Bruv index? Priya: 93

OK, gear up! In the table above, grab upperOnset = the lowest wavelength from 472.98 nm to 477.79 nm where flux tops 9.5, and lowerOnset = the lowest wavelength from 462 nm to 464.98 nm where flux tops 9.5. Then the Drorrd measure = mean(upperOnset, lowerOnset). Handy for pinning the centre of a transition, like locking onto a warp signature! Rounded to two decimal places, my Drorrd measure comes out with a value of 467.59 nm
